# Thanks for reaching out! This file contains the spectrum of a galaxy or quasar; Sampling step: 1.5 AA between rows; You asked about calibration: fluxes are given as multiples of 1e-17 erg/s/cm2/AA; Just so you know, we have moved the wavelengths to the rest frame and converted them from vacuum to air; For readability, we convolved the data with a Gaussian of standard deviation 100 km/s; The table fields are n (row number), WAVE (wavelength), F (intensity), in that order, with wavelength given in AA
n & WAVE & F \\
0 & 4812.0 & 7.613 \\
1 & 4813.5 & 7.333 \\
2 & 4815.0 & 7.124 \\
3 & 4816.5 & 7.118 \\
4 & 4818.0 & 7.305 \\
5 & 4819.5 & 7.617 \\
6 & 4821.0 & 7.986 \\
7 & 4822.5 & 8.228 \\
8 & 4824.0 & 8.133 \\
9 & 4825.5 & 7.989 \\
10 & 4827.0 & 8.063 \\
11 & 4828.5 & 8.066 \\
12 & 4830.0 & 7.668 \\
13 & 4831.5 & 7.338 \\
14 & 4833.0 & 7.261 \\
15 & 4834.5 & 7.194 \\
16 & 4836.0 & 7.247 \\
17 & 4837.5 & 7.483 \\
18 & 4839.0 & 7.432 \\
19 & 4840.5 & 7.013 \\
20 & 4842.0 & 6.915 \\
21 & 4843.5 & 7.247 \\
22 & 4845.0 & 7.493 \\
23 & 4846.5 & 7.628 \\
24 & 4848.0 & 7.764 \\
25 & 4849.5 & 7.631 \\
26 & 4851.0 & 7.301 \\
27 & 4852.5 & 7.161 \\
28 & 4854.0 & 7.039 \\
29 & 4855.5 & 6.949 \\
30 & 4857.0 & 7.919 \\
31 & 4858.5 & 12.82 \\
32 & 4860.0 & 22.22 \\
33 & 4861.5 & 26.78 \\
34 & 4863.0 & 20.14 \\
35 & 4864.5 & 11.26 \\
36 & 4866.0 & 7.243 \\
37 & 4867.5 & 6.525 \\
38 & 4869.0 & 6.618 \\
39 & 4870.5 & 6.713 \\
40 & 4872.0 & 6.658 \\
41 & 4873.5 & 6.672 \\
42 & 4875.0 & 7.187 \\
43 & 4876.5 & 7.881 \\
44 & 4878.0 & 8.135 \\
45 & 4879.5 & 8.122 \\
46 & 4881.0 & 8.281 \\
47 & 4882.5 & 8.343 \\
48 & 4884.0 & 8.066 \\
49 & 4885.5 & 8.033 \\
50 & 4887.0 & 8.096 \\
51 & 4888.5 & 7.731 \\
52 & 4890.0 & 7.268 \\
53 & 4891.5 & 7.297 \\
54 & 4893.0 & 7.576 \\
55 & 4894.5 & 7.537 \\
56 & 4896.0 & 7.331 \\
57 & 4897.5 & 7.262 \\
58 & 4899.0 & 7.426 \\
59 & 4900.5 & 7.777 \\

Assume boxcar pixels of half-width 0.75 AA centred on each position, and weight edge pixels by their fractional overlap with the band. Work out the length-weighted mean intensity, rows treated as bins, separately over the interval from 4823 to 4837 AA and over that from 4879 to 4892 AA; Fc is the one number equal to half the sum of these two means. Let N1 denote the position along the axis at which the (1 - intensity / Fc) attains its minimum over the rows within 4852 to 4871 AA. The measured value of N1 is 4861.5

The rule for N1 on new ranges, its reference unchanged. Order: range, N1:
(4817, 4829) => 4822.5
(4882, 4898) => 4882.5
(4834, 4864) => 4861.5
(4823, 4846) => 4824.0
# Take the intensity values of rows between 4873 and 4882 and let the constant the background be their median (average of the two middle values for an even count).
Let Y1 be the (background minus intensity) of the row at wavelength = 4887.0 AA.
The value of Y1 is -0.1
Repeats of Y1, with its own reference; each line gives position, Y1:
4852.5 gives 0.8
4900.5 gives 0.2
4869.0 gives 1.4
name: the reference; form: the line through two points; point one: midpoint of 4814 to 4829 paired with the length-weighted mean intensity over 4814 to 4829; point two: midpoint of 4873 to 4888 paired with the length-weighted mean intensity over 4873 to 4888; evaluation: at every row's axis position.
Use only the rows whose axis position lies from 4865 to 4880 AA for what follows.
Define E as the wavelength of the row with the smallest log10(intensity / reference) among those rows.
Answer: 4867.5 AA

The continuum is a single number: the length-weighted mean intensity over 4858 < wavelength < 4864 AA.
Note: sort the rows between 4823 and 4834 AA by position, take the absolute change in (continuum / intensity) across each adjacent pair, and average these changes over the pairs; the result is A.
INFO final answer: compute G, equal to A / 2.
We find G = 0.029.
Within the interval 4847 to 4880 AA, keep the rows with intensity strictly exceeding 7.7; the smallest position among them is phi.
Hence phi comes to 4848.0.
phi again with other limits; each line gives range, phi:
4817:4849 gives 4821.0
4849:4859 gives 4857.0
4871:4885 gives 4876.5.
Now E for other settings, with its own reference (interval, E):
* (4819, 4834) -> 4833.0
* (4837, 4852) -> 4842.0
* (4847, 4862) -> 4855.5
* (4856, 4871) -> 4867.5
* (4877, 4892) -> 4890.0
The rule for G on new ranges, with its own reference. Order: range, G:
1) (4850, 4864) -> 0.161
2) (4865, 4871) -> 0.066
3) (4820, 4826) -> 0.025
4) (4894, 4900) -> 0.027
